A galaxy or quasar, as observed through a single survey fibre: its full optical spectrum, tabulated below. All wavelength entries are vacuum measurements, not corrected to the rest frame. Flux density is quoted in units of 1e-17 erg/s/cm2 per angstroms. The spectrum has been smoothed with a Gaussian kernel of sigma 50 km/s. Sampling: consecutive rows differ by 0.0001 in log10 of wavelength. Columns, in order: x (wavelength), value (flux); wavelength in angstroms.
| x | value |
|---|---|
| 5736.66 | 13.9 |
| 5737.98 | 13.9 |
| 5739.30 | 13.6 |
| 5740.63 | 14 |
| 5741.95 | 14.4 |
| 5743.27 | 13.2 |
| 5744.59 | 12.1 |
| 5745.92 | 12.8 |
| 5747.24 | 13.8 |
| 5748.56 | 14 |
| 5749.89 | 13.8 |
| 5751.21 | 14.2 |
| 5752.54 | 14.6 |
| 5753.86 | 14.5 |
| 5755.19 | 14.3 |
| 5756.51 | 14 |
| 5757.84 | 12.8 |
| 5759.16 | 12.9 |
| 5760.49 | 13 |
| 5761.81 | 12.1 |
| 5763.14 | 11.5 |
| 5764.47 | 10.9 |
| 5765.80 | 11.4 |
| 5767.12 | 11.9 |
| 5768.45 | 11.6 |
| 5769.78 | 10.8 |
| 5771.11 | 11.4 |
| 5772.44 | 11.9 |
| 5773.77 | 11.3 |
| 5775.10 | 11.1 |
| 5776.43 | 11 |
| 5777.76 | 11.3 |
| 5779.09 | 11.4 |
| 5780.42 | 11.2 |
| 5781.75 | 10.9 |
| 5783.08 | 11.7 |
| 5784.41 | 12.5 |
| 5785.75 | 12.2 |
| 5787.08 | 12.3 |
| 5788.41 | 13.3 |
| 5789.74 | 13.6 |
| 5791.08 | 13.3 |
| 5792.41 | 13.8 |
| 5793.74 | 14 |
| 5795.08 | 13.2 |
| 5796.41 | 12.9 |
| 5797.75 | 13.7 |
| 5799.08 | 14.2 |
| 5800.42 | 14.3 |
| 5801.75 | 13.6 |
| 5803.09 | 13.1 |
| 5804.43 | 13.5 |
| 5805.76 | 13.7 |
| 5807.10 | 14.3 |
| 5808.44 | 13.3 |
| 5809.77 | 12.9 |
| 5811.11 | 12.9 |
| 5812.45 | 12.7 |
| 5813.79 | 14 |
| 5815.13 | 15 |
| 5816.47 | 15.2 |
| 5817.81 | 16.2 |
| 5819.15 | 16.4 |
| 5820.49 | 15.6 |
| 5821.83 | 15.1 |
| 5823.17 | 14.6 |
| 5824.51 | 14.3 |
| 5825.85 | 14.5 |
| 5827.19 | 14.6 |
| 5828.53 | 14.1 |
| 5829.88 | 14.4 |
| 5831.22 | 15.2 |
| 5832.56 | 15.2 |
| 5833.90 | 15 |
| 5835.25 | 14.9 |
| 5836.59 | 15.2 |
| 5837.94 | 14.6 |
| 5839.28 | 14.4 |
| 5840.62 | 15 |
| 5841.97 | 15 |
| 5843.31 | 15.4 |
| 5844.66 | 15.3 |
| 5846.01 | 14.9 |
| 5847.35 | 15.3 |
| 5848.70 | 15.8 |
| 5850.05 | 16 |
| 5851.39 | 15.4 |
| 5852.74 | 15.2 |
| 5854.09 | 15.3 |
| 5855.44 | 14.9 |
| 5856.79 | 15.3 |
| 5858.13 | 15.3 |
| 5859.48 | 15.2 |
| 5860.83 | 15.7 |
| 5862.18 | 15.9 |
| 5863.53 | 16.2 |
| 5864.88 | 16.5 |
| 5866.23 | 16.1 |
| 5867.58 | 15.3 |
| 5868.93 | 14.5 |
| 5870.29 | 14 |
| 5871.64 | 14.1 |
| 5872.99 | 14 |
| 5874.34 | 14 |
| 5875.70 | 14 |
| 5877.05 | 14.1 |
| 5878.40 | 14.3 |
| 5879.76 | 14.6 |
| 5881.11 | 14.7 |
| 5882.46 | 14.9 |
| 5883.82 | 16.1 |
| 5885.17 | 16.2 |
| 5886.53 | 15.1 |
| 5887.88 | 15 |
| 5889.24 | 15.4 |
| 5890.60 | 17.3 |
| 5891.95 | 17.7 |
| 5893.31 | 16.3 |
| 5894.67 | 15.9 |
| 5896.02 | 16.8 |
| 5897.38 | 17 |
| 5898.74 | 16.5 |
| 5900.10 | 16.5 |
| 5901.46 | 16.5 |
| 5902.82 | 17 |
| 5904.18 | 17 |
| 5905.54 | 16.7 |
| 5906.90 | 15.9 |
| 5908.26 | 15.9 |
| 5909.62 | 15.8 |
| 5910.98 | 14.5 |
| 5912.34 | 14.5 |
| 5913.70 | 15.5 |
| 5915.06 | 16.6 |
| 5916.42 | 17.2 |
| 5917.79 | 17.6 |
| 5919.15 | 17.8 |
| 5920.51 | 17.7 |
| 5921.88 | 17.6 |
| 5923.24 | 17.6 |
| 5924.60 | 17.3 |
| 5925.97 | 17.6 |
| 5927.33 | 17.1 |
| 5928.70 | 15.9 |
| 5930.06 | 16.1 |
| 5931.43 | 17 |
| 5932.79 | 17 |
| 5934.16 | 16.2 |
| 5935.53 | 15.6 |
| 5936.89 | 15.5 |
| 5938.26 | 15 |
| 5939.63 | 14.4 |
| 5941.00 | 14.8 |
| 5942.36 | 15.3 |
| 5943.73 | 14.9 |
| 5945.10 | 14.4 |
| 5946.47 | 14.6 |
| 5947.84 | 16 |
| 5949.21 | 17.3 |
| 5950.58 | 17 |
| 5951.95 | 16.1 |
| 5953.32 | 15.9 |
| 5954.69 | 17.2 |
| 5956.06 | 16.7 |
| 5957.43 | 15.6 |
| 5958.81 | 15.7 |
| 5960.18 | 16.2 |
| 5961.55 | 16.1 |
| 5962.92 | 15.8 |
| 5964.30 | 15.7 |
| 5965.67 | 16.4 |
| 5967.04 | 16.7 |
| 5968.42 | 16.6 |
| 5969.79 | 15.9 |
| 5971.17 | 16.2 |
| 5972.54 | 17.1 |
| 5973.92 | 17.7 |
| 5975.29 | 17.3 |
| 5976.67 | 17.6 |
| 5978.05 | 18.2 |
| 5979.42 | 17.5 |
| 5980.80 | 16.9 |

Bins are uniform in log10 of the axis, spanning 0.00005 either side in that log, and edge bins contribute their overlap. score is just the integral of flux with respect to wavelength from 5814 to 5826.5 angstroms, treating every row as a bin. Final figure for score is 190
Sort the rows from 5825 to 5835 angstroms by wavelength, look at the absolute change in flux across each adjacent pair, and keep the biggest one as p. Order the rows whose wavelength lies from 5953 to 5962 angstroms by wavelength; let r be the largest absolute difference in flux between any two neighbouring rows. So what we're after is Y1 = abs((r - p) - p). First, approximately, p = 0.8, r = 1.30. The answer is 0.3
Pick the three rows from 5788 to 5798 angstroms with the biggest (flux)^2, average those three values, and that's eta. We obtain 191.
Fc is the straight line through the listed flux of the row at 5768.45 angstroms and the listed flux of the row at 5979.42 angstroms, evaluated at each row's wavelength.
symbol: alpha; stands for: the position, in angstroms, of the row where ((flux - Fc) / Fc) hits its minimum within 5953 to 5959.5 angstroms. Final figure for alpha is 5957.43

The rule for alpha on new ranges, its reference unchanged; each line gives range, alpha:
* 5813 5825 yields 5824.51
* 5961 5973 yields 5964.30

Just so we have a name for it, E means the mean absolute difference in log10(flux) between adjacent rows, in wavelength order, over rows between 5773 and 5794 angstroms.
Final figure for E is 0.013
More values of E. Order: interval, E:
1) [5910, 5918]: 0.017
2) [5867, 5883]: 0.007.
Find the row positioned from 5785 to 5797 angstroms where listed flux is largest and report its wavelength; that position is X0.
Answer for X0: 5793.74 angstroms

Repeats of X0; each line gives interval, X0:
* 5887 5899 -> 5891.95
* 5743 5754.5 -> 5752.54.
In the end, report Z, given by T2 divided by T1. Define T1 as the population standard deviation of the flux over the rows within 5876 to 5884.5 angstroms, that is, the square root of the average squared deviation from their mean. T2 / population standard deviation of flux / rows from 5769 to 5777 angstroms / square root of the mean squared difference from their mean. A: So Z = 0.5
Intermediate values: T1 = 0.6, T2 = 0.35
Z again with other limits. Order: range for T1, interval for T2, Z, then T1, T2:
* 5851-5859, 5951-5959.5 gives 3.6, 0.2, 0.57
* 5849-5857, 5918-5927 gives 0.5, 0.3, 0.15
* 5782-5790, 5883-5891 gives 1.2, 0.7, 0.79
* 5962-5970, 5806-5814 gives 1.5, 0.4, 0.60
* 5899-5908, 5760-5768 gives 1.8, 0.4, 0.66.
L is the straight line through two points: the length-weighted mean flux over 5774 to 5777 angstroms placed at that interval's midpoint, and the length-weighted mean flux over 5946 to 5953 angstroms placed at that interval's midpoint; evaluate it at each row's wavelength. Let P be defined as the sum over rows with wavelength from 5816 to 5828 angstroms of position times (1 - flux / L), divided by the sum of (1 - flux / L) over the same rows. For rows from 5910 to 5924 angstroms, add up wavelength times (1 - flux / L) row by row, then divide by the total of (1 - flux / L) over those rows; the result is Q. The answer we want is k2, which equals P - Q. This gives -99.0 angstroms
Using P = 5821.0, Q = 5920.0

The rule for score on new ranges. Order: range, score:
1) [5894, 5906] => 200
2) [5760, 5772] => 139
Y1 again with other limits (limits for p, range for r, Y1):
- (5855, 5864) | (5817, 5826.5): 0.2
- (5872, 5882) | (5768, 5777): 0.2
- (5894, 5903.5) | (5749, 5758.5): 0.6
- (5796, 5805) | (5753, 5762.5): 0.4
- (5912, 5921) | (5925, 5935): 1.0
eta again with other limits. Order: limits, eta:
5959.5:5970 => 274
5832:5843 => 229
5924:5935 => 300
